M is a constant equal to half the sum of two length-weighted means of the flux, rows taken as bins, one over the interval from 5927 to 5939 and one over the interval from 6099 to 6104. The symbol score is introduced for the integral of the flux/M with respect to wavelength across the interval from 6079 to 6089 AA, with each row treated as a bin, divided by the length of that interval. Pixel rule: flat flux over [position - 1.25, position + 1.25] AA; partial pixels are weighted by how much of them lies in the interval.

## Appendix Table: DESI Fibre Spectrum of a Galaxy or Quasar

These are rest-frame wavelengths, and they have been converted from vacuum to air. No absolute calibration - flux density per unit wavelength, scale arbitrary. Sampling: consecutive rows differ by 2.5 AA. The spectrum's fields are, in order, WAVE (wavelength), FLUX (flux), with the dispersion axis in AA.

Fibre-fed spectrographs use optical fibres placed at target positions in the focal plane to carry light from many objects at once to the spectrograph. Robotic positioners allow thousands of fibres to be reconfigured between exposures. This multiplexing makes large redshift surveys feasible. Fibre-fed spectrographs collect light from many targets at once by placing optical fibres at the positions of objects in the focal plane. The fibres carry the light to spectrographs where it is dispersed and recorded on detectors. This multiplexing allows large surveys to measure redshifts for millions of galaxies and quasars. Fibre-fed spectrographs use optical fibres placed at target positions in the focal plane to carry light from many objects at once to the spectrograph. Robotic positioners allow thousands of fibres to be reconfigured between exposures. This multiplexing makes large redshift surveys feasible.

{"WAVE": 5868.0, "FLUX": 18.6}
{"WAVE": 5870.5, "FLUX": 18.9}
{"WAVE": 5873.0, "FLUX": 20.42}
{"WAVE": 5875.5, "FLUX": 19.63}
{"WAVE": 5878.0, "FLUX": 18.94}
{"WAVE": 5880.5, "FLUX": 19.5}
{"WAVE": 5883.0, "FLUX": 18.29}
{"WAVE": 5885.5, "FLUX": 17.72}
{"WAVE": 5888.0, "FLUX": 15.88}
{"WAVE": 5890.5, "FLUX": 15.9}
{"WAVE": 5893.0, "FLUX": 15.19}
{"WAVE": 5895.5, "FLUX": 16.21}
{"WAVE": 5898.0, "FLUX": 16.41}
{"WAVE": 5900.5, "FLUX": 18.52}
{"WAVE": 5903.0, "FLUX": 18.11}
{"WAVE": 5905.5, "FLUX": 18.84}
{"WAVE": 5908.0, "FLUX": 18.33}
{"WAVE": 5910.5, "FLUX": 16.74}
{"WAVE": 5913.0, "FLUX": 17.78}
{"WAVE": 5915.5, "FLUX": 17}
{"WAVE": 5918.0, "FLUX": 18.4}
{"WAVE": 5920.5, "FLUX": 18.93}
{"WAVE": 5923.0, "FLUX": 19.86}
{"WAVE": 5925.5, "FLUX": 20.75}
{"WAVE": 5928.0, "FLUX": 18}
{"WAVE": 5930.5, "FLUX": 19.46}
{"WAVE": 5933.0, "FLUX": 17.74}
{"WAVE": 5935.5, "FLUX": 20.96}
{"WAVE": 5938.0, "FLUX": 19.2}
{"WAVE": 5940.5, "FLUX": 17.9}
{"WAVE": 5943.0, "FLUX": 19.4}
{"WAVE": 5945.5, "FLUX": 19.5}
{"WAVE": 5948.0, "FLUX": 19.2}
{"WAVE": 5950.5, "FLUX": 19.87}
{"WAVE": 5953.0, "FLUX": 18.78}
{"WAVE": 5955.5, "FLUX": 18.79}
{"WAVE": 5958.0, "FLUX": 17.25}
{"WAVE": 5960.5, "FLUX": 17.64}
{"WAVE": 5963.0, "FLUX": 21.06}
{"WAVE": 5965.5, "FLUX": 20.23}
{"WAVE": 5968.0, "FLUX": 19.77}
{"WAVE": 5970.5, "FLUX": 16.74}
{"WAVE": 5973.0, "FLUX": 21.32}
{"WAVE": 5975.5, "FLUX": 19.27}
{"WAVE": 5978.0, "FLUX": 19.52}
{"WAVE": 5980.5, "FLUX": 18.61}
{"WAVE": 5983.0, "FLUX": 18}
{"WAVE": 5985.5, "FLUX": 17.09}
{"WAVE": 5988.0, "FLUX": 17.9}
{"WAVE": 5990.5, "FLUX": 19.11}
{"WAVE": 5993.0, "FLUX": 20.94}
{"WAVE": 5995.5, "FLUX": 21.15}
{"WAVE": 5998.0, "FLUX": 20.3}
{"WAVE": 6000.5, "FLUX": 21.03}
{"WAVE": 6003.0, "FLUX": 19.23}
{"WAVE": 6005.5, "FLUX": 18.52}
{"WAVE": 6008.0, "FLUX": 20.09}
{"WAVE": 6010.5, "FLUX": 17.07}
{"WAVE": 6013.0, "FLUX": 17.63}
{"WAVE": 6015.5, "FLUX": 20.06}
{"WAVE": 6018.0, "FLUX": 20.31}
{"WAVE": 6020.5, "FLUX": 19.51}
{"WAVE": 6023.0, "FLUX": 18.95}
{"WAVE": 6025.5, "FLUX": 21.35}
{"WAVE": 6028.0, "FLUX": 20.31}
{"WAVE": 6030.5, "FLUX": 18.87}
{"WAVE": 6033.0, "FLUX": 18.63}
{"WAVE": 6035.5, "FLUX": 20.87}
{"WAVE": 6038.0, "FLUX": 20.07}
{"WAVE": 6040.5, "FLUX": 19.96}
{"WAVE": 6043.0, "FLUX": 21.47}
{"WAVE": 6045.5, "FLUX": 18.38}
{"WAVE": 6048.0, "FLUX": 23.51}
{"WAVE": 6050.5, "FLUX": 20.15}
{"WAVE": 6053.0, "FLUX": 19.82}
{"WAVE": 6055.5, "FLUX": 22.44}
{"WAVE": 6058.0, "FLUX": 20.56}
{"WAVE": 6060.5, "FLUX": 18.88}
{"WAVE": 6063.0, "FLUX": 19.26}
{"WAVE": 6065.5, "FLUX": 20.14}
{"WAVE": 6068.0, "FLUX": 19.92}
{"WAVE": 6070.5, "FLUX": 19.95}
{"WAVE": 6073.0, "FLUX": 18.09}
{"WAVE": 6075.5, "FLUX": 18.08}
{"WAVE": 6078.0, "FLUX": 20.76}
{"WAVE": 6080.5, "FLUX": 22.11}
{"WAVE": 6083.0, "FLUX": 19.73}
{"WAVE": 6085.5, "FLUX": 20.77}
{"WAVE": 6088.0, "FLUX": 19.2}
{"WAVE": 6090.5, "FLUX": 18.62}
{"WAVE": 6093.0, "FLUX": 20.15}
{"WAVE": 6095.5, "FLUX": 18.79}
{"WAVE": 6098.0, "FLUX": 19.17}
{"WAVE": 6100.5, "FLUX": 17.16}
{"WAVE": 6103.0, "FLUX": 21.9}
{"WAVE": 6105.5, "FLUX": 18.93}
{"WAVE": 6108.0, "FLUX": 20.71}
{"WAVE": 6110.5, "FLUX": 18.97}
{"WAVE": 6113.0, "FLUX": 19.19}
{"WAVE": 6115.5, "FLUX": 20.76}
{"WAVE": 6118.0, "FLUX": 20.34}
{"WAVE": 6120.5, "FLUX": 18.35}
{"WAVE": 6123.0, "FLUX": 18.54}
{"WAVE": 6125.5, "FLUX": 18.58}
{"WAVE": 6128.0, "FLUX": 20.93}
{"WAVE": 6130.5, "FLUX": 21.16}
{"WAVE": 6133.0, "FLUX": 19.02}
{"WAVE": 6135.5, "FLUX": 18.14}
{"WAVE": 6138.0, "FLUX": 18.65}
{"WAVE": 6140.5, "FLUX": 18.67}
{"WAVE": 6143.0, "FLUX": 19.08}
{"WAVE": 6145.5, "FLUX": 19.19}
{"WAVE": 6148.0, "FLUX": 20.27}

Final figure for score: 1.06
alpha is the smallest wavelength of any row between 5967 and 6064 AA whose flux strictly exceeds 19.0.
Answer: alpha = 5968.0 AA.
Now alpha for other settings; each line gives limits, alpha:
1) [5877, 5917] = 5880.5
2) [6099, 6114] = 6103.0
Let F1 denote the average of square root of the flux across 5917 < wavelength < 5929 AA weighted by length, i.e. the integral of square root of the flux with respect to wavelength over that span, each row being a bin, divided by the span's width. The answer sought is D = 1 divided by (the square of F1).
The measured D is 0.0520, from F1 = 4.38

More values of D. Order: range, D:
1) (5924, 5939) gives 0.0517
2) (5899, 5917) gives 0.0559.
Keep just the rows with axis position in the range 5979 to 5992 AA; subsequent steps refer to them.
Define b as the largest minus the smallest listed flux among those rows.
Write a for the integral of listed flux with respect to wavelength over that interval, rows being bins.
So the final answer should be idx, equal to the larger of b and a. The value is 237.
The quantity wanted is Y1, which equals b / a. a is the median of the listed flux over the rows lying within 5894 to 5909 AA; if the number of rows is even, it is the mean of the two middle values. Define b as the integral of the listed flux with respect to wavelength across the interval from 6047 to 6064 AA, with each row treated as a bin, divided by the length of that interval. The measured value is 1.13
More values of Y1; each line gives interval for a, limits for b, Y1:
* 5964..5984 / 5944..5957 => 0.99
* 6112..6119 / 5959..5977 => 0.95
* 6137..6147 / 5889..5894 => 0.83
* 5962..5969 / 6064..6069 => 0.99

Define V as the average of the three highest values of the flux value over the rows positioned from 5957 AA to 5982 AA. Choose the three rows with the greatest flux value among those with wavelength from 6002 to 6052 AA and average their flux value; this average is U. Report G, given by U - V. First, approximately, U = 22.1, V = 20.9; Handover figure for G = 1.2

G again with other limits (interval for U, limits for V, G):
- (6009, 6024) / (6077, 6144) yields -1.8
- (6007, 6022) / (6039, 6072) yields -2.3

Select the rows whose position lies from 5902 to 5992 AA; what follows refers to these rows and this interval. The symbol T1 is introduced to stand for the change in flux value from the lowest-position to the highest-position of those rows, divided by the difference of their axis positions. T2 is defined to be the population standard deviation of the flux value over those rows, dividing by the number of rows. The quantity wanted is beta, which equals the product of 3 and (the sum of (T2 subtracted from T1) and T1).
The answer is -3.5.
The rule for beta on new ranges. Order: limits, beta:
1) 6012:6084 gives -3.8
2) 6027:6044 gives -2.4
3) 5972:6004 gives -4.4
